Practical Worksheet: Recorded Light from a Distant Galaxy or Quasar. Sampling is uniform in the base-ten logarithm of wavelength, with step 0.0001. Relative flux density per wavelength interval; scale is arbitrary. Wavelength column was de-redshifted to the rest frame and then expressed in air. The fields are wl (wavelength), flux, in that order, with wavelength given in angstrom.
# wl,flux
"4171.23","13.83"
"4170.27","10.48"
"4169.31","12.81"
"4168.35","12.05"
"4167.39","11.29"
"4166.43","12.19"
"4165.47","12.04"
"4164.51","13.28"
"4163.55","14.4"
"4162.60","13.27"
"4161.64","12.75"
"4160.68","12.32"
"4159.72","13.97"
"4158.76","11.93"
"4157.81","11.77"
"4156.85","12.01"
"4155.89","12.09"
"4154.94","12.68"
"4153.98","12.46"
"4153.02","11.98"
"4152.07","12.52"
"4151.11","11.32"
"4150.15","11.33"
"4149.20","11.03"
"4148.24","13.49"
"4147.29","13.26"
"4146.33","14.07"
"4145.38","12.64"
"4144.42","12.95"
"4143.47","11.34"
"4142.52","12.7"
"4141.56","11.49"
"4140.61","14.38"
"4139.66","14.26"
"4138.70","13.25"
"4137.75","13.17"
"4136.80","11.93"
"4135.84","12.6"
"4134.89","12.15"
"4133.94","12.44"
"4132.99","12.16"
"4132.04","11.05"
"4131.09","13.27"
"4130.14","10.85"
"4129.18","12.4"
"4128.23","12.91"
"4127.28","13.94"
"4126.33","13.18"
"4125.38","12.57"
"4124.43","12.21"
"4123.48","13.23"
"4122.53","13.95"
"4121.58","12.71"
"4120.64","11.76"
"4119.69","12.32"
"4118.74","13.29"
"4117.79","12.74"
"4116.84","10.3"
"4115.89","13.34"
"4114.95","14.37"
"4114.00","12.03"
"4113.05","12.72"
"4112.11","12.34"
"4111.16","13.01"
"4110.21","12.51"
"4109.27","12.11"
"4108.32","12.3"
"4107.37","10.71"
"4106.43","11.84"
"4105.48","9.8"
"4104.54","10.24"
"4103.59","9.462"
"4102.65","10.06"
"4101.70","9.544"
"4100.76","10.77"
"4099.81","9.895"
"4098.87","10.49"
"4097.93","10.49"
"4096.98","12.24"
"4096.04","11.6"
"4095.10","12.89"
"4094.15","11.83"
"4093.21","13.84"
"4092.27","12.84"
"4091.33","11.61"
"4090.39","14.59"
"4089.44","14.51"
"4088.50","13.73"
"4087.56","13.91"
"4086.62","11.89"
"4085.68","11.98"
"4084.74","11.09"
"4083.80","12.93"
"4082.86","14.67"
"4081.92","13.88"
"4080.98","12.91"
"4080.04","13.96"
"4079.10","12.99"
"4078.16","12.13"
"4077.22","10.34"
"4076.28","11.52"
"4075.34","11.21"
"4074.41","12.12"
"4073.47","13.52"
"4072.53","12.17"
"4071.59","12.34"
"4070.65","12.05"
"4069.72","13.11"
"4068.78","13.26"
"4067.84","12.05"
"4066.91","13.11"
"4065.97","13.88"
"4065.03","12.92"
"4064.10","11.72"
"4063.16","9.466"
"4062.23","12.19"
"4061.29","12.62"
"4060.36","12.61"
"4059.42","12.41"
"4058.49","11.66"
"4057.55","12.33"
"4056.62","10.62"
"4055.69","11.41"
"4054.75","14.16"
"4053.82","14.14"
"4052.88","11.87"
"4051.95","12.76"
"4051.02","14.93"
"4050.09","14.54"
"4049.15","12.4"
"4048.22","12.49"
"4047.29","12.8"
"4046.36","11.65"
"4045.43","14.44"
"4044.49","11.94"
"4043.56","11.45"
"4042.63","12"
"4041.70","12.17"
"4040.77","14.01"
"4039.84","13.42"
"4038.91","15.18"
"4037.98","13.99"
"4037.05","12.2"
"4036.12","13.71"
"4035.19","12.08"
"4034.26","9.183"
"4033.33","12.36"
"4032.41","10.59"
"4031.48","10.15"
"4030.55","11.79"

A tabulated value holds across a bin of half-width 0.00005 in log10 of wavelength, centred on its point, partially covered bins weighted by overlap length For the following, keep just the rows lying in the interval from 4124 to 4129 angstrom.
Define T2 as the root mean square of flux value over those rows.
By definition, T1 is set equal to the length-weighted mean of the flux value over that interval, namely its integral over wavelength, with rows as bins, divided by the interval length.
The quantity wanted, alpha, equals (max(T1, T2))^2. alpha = 168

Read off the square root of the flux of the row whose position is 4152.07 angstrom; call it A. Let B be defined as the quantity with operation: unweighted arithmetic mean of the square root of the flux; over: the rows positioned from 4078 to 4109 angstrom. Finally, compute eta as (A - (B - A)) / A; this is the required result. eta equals 1.02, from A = 3.54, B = 3.46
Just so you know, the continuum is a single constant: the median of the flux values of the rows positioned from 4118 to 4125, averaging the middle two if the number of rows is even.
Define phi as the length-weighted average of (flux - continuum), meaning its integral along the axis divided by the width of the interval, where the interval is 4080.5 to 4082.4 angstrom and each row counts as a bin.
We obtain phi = 0.7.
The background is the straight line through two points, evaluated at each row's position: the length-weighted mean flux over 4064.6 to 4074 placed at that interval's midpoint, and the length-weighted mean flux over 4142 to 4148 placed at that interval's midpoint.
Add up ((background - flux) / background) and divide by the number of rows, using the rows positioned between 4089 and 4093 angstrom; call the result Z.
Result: -0.04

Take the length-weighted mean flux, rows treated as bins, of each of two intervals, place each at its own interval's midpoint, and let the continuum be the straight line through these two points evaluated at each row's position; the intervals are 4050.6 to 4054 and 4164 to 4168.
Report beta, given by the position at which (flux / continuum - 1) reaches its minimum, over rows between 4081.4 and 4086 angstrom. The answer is 4084.74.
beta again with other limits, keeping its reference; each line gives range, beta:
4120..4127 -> 4120.64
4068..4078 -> 4077.22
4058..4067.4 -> 4063.16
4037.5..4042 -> 4041.70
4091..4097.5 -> 4091.33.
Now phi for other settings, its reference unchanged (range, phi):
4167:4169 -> -0.9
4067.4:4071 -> -0.1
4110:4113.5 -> -0.1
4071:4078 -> -0.8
